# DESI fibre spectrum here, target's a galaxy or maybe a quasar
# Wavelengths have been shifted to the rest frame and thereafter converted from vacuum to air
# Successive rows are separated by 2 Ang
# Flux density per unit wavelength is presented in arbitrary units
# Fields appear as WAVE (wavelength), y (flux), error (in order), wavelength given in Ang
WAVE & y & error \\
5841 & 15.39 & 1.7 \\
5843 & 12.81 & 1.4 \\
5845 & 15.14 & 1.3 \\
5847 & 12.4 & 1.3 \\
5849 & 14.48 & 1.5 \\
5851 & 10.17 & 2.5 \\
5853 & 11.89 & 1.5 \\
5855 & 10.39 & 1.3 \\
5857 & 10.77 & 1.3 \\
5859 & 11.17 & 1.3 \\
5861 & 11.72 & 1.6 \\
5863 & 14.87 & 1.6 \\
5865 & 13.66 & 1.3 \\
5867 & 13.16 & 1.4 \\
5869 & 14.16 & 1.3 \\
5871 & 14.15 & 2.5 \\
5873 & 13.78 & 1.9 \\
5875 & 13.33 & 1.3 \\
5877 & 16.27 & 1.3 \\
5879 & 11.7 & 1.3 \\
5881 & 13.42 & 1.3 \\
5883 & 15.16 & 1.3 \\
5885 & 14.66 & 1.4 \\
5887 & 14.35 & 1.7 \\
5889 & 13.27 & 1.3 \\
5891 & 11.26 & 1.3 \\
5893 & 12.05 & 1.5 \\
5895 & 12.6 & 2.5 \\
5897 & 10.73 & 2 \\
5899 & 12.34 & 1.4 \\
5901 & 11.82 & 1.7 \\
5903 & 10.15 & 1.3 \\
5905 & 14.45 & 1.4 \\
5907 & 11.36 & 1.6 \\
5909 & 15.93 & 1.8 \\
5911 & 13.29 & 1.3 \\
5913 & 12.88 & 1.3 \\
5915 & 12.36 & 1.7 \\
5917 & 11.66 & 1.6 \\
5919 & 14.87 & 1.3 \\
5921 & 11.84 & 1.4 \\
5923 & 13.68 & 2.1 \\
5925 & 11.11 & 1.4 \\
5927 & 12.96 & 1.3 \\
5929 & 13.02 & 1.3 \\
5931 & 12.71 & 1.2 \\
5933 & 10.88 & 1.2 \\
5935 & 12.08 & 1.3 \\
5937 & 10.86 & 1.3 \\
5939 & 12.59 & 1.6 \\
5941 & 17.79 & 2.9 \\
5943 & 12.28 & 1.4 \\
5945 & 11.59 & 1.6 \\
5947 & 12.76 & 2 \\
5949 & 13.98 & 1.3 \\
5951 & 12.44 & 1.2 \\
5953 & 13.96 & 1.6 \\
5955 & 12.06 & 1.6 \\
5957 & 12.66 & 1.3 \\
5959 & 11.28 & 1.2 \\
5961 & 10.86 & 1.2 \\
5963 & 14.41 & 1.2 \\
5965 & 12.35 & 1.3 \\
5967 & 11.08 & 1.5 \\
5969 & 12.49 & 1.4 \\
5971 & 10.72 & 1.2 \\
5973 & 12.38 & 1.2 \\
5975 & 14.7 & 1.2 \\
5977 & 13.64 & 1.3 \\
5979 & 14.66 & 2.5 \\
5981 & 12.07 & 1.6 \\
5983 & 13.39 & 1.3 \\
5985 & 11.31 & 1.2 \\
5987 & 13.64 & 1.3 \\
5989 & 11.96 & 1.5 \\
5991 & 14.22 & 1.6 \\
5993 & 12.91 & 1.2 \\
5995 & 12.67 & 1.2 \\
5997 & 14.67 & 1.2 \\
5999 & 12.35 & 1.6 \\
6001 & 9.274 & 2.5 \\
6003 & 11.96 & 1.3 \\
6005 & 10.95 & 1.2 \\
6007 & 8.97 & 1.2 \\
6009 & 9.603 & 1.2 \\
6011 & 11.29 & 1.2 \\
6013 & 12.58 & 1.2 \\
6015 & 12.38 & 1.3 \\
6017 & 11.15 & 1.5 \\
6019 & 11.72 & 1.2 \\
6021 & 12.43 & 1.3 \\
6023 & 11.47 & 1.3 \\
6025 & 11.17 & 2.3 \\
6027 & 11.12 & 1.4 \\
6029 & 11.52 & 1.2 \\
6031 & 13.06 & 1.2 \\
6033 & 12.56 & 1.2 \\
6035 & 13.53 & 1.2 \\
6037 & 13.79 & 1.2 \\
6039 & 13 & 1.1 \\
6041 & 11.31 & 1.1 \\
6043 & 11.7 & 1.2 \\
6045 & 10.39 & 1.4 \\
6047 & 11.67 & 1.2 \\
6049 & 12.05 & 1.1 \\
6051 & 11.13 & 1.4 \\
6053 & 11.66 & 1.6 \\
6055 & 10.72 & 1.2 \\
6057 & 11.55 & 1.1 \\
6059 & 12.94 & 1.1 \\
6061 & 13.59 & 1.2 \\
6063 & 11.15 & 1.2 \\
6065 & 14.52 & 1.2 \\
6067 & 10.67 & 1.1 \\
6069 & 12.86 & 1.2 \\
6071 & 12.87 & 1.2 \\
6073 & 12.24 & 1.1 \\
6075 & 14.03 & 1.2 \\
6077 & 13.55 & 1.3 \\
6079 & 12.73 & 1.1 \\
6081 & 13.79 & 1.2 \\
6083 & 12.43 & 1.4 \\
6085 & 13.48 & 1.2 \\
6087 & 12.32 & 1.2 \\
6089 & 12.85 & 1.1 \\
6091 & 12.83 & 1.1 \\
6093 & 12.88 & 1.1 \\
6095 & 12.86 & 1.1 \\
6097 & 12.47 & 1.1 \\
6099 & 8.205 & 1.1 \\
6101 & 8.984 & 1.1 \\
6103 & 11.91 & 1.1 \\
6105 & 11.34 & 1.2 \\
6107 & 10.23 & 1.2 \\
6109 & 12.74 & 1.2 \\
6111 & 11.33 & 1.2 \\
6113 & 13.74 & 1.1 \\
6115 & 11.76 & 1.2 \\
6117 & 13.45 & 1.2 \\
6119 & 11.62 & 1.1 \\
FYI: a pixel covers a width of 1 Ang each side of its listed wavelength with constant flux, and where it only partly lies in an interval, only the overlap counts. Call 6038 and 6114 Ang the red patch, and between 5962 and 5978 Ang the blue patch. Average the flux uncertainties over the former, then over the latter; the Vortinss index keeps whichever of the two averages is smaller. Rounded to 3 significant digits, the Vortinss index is 1.18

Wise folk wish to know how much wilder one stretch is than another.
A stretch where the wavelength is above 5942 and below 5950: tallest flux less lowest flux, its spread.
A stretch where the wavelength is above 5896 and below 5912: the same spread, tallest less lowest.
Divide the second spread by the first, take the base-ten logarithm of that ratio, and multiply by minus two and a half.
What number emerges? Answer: -1.0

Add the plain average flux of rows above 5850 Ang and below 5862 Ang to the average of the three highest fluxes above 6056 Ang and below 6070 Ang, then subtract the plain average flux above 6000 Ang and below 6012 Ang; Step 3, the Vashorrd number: 14.4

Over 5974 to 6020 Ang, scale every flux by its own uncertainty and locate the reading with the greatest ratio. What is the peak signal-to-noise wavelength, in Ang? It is 5975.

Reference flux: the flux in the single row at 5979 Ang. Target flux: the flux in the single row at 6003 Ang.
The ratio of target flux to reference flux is 0.82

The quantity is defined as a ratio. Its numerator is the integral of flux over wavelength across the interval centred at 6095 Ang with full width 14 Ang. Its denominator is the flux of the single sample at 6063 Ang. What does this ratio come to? 14.5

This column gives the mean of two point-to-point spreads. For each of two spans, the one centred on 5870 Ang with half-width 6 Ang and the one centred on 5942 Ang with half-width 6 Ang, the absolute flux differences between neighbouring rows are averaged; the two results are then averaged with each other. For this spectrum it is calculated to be 1.66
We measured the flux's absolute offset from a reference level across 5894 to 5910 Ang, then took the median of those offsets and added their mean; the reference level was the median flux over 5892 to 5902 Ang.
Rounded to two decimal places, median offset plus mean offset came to 2.41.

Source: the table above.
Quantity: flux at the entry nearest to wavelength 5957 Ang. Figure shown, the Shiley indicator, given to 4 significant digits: 12.66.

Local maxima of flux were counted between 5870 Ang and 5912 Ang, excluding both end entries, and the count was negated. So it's -6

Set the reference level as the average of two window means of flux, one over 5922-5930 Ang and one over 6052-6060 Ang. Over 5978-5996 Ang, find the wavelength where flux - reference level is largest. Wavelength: 5979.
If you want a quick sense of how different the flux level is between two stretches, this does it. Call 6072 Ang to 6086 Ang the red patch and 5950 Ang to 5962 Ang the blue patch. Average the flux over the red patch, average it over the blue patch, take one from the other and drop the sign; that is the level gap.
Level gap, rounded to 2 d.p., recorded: 0.97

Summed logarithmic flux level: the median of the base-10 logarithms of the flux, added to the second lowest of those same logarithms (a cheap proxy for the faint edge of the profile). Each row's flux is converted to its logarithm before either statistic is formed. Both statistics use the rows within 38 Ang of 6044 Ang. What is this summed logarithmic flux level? 2.06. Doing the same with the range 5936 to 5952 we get 2.16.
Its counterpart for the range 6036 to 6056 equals 2.10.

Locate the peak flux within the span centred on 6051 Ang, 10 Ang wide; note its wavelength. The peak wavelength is 6049 Ang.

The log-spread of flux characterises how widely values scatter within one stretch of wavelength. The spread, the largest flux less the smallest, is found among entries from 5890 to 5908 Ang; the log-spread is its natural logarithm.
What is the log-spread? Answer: 1.46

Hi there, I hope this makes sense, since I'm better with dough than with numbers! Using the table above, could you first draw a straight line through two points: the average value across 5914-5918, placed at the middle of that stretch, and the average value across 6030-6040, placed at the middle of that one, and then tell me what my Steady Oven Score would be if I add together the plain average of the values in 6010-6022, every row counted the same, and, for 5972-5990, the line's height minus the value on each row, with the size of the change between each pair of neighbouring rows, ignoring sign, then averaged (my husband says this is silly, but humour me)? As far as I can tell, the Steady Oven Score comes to 13.7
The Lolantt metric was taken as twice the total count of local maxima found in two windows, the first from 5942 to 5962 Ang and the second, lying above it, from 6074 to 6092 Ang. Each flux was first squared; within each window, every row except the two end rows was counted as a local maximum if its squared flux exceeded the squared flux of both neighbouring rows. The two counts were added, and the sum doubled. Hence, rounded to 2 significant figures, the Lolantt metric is 12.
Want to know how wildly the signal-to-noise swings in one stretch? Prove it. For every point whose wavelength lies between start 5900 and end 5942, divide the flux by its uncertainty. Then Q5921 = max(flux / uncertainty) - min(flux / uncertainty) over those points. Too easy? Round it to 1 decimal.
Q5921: 5.3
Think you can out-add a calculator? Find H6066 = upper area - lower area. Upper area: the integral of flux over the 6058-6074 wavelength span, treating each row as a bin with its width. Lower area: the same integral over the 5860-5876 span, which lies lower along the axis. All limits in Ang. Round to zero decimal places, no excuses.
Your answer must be -16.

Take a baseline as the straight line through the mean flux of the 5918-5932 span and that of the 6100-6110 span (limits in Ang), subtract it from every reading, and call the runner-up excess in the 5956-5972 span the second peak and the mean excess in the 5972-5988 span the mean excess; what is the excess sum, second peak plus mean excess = 1.0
